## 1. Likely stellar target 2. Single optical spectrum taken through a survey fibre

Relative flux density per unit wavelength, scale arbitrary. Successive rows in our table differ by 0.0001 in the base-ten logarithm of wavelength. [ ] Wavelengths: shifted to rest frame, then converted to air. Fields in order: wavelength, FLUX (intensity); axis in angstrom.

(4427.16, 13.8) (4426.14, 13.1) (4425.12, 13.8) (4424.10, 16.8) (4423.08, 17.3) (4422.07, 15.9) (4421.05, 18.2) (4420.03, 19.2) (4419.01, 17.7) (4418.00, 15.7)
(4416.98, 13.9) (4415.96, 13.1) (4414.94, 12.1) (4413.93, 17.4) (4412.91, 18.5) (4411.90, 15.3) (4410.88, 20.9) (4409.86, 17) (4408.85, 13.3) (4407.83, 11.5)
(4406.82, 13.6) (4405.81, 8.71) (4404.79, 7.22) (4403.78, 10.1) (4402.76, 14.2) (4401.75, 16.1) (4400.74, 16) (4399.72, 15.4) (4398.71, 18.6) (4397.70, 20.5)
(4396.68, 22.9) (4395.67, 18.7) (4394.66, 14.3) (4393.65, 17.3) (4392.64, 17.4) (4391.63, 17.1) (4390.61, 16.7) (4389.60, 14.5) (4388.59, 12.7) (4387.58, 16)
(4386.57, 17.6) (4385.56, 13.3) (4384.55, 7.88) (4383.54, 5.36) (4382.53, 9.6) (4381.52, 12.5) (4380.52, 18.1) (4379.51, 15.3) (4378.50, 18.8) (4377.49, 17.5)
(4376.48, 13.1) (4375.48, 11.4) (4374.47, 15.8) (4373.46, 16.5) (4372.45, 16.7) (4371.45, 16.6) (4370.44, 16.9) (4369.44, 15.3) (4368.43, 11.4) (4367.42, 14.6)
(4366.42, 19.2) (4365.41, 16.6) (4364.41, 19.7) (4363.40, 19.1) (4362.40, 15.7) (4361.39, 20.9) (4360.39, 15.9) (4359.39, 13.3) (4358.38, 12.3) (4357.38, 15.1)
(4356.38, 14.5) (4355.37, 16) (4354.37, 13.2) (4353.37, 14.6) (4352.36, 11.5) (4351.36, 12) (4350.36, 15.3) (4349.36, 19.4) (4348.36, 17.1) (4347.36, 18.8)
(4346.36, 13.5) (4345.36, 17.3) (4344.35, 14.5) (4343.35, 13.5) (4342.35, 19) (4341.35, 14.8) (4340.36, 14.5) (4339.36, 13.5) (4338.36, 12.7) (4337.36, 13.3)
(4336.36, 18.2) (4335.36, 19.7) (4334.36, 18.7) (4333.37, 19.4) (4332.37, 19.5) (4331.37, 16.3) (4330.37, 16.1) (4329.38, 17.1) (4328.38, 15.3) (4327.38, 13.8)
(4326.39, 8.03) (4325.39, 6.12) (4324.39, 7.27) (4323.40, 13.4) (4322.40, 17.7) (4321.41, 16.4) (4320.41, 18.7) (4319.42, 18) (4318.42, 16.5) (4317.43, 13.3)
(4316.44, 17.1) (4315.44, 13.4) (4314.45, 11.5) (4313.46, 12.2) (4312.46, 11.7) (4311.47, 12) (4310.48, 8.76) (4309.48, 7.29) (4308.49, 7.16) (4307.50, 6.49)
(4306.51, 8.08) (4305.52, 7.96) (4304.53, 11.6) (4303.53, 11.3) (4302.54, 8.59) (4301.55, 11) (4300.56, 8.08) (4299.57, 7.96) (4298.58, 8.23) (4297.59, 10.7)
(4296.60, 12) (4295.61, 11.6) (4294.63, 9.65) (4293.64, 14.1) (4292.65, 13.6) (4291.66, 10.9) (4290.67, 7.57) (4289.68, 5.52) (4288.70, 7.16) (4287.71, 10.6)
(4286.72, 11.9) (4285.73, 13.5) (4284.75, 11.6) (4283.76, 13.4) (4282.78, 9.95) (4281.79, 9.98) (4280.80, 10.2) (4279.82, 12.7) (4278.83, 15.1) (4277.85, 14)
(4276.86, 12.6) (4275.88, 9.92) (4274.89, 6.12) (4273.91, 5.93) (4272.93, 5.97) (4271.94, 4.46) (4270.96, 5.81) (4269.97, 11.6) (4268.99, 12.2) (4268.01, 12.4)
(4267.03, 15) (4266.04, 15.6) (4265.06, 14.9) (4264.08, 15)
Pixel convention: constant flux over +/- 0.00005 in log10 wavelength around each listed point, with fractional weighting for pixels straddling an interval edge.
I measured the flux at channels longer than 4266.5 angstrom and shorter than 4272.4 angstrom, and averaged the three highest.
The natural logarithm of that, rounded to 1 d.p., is 2.6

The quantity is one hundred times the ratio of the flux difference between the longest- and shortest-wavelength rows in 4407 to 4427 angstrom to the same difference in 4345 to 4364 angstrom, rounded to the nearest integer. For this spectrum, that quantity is 89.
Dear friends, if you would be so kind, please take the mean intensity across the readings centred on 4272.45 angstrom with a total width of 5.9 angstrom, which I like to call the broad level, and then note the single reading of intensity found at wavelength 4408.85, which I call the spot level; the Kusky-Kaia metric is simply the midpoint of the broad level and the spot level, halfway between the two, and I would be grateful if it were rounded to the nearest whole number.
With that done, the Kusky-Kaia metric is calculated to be 10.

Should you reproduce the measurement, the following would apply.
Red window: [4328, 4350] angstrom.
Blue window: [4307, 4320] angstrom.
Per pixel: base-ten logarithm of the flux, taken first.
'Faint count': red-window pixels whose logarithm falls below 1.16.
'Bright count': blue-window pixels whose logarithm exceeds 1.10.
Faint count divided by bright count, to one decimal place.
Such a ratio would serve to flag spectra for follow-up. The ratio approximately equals 1.0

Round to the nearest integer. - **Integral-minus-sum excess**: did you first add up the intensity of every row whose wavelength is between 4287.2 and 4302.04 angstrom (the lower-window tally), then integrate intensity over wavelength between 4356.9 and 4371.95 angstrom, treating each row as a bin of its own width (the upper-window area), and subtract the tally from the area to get 95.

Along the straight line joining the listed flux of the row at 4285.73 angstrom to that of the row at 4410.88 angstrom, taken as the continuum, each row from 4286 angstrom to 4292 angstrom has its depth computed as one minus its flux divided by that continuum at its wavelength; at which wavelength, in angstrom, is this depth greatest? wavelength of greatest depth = 4289.68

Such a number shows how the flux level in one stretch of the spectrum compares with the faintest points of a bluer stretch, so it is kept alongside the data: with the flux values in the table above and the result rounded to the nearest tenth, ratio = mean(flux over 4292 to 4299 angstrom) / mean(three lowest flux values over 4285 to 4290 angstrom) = 1.5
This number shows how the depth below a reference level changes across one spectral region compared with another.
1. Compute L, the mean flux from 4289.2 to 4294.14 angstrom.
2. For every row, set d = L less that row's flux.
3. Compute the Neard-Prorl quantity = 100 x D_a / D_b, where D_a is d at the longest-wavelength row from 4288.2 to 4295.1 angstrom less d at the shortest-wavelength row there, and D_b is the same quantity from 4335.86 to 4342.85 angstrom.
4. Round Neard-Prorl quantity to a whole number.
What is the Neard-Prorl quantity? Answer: 311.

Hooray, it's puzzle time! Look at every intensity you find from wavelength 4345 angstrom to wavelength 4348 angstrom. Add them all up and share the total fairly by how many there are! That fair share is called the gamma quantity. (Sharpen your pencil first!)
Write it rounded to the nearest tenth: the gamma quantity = 16.5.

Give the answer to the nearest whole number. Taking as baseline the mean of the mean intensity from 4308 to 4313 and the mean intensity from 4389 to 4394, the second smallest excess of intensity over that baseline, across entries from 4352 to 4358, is 0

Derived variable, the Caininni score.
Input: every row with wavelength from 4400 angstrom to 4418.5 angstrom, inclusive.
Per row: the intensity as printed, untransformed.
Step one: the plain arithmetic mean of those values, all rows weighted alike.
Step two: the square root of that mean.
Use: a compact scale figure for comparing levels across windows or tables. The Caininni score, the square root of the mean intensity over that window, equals 3.8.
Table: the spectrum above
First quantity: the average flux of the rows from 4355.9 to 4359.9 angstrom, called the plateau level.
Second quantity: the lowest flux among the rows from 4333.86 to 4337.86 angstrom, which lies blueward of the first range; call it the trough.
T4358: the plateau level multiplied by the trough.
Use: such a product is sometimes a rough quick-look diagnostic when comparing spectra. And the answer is 184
